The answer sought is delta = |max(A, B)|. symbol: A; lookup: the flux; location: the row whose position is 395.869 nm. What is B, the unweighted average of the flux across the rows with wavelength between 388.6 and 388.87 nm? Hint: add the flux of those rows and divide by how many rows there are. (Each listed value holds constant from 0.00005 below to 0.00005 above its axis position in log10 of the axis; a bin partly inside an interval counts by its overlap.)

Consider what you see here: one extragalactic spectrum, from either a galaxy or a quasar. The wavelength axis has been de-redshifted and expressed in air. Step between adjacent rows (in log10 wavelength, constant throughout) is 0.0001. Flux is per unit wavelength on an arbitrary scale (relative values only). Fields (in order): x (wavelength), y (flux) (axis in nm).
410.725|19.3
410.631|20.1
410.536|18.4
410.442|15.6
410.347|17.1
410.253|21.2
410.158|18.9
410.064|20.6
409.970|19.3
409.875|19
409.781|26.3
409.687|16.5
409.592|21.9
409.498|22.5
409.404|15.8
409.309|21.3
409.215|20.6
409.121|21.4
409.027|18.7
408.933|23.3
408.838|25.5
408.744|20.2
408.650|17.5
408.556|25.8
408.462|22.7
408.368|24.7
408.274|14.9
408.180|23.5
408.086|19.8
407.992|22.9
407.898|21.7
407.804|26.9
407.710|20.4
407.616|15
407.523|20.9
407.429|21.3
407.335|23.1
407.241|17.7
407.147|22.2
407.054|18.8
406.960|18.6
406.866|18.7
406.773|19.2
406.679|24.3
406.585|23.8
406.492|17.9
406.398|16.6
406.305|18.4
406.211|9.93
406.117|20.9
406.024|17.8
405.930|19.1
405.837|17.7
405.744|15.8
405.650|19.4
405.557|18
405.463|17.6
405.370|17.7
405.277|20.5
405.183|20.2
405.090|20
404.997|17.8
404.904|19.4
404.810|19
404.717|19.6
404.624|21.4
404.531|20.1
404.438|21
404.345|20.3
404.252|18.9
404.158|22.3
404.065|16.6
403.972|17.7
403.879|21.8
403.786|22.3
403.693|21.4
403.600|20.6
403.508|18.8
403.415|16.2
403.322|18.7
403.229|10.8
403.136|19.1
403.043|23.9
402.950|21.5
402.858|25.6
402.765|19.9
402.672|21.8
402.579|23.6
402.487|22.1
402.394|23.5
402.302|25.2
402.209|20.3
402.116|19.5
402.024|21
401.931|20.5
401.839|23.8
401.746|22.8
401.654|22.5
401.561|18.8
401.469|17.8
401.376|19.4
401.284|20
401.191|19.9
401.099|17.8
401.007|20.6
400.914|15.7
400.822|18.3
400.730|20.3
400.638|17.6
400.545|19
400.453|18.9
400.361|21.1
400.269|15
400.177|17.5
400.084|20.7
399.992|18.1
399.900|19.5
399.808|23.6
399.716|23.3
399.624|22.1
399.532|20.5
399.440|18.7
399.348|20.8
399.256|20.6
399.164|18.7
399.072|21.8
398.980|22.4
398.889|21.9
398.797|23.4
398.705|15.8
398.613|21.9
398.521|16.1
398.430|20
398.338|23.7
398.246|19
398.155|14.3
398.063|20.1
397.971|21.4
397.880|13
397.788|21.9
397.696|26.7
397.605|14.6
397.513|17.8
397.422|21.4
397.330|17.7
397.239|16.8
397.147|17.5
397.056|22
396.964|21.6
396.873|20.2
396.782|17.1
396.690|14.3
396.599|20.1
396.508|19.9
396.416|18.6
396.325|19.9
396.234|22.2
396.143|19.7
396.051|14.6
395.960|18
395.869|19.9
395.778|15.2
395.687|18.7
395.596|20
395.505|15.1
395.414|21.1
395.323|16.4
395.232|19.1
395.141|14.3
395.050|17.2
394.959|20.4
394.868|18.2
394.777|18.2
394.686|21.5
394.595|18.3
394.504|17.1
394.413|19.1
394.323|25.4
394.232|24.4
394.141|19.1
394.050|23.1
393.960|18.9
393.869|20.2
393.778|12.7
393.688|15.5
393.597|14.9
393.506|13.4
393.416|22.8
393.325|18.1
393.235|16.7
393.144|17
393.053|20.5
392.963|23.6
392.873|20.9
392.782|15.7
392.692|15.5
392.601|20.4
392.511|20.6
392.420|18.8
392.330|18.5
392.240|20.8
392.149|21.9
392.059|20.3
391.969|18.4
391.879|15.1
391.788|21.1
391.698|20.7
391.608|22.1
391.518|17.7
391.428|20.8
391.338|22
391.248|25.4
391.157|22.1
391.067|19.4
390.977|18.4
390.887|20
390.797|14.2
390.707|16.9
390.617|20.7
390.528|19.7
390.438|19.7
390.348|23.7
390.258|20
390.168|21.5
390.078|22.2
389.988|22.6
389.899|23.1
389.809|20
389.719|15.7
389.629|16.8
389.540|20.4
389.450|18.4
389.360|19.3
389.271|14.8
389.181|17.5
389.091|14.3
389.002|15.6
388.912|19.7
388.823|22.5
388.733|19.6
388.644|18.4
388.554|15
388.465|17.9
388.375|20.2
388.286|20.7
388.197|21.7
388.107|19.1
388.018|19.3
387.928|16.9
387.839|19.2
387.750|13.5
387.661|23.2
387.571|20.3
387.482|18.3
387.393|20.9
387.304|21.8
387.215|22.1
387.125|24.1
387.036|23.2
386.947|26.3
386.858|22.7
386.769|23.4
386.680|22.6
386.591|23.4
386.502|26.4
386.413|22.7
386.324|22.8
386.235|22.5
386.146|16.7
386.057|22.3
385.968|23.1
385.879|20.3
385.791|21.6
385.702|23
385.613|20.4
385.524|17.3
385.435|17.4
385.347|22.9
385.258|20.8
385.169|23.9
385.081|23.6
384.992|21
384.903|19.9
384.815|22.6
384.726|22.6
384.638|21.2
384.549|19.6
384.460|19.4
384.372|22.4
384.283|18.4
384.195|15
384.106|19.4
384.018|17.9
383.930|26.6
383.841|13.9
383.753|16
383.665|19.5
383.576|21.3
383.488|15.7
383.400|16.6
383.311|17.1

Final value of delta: 20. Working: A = 19.9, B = 20.2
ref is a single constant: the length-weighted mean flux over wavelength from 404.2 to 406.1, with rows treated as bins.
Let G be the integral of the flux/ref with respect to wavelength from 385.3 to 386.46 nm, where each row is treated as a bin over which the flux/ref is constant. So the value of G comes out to 1.28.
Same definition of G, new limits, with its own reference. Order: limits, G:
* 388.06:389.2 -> 1.11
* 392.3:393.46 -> 1.16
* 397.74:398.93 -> 1.21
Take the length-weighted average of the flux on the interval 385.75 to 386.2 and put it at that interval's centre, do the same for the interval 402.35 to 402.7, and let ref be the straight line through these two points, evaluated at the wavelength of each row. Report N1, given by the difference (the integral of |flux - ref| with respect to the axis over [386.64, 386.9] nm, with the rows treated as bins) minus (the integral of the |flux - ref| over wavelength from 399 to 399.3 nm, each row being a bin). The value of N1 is 0.0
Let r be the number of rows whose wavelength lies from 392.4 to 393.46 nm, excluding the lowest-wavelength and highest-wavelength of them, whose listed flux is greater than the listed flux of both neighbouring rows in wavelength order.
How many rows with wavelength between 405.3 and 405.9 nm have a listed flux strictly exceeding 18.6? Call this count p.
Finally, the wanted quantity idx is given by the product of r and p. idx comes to 2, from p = 1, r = 2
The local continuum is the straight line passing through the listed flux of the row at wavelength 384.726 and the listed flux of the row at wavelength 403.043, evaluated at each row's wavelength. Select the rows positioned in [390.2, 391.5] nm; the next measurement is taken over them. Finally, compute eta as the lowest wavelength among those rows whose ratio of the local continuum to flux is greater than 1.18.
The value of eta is 390.707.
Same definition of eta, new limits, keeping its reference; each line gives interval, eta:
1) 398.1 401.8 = 398.155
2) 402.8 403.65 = 403.136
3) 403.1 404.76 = 403.136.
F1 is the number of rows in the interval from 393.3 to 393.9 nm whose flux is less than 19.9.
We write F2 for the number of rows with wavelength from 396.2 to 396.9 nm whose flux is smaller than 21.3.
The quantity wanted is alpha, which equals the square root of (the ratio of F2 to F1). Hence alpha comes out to 1.2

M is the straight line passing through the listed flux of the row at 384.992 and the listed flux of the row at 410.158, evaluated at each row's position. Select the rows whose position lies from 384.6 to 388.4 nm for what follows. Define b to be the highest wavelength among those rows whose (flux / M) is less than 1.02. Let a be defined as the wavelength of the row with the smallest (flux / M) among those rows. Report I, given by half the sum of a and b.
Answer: 388.06 nm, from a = 387.750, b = 388.375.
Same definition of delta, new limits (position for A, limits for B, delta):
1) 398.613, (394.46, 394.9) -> 22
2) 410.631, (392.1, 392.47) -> 20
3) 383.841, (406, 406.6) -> 18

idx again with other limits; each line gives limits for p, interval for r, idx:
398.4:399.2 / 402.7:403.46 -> 21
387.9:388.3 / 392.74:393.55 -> 8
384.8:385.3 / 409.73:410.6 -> 12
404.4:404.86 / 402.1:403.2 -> 20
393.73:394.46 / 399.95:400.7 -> 21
